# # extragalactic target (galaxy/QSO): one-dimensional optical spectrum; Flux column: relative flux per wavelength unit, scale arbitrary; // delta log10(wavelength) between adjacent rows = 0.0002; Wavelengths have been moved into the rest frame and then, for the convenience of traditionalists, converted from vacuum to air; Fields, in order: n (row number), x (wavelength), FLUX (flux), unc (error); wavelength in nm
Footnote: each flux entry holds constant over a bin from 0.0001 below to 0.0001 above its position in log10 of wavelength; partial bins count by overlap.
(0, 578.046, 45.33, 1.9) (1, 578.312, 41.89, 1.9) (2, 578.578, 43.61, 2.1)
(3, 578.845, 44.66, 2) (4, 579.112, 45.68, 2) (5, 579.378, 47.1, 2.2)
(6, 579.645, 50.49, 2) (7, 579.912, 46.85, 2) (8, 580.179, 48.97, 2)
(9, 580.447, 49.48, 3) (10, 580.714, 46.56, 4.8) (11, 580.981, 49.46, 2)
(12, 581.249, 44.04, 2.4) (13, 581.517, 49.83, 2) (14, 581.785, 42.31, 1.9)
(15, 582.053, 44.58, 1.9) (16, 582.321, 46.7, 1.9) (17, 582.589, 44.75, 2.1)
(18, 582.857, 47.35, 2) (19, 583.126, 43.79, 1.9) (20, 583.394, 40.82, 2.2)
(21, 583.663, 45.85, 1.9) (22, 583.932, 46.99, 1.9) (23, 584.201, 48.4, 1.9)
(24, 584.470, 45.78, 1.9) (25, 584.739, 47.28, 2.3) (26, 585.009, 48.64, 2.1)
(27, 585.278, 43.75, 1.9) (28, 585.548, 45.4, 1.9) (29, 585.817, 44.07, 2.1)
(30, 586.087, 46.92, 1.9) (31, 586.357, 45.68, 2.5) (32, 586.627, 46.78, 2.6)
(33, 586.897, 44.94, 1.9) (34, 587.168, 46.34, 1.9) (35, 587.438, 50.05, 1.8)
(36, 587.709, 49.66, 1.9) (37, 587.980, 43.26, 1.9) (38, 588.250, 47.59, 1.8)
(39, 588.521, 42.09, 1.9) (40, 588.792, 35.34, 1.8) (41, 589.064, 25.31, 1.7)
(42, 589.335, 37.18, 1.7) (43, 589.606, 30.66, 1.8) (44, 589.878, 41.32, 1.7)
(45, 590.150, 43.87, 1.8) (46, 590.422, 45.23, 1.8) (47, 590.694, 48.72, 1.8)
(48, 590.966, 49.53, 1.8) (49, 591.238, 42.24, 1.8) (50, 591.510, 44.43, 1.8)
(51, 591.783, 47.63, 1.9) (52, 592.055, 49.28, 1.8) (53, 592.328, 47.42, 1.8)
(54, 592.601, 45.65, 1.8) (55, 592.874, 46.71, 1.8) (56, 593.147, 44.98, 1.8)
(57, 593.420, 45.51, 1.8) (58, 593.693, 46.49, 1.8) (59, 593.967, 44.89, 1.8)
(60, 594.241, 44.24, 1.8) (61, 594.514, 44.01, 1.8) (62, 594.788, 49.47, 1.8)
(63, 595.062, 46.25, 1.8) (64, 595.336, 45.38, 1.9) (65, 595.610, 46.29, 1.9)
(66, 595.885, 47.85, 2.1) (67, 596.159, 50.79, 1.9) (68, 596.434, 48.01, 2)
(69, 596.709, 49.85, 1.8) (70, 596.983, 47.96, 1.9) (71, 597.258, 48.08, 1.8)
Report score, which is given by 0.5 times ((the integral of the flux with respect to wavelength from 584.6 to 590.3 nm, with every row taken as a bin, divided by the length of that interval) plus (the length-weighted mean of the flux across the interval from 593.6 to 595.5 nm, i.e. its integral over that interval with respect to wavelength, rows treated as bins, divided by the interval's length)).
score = 44.5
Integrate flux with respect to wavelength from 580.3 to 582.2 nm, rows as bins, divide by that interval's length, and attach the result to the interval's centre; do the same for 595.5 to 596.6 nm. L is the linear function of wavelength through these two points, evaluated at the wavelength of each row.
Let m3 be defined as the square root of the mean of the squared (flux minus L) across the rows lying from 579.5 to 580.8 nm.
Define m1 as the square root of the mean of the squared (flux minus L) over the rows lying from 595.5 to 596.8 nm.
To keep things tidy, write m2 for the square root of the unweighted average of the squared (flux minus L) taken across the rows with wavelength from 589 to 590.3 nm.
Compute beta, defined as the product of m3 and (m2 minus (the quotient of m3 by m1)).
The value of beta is 30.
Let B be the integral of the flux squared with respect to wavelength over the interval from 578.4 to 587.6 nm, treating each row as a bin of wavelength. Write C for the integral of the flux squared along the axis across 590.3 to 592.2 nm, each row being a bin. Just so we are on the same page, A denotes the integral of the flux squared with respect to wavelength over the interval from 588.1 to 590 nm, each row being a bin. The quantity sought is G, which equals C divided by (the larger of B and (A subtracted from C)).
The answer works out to 0.2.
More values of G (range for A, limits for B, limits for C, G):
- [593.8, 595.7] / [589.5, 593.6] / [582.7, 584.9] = 0.6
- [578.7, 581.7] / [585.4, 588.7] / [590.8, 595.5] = 1.4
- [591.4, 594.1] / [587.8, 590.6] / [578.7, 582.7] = 2.0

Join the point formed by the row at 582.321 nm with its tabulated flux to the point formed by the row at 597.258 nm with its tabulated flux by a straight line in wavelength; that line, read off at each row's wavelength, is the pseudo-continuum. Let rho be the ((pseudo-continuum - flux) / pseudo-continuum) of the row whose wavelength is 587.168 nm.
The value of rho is 0.02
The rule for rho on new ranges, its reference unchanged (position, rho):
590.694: -0.03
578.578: 0.06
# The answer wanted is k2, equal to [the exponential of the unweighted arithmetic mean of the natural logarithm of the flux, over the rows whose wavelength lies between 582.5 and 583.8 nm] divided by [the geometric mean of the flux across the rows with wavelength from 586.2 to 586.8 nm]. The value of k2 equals 0.96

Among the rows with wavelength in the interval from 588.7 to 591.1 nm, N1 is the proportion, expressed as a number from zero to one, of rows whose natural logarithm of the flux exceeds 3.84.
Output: 0.22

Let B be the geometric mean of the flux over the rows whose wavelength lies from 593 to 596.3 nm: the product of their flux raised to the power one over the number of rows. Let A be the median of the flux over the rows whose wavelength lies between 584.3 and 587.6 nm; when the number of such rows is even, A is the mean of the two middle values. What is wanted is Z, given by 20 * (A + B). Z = 1847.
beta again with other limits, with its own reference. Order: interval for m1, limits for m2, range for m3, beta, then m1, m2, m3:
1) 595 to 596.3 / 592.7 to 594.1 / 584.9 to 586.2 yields 3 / 2.1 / 2.4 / 2.3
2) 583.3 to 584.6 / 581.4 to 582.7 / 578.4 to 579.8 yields 5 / 2.9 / 2.7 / 2.3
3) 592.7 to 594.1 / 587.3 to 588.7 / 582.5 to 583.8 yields 7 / 2.4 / 3.4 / 3.2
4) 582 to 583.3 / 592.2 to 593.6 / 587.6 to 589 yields -8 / 1.9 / 2.1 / 6.3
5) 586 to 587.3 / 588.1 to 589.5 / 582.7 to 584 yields 31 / 1.3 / 12.4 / 3.1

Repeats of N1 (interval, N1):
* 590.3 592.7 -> 0.56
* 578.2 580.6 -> 0.56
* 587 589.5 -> 0.33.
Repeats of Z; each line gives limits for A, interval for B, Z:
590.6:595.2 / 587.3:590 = 1714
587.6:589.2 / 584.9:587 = 1768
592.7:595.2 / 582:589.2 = 1799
